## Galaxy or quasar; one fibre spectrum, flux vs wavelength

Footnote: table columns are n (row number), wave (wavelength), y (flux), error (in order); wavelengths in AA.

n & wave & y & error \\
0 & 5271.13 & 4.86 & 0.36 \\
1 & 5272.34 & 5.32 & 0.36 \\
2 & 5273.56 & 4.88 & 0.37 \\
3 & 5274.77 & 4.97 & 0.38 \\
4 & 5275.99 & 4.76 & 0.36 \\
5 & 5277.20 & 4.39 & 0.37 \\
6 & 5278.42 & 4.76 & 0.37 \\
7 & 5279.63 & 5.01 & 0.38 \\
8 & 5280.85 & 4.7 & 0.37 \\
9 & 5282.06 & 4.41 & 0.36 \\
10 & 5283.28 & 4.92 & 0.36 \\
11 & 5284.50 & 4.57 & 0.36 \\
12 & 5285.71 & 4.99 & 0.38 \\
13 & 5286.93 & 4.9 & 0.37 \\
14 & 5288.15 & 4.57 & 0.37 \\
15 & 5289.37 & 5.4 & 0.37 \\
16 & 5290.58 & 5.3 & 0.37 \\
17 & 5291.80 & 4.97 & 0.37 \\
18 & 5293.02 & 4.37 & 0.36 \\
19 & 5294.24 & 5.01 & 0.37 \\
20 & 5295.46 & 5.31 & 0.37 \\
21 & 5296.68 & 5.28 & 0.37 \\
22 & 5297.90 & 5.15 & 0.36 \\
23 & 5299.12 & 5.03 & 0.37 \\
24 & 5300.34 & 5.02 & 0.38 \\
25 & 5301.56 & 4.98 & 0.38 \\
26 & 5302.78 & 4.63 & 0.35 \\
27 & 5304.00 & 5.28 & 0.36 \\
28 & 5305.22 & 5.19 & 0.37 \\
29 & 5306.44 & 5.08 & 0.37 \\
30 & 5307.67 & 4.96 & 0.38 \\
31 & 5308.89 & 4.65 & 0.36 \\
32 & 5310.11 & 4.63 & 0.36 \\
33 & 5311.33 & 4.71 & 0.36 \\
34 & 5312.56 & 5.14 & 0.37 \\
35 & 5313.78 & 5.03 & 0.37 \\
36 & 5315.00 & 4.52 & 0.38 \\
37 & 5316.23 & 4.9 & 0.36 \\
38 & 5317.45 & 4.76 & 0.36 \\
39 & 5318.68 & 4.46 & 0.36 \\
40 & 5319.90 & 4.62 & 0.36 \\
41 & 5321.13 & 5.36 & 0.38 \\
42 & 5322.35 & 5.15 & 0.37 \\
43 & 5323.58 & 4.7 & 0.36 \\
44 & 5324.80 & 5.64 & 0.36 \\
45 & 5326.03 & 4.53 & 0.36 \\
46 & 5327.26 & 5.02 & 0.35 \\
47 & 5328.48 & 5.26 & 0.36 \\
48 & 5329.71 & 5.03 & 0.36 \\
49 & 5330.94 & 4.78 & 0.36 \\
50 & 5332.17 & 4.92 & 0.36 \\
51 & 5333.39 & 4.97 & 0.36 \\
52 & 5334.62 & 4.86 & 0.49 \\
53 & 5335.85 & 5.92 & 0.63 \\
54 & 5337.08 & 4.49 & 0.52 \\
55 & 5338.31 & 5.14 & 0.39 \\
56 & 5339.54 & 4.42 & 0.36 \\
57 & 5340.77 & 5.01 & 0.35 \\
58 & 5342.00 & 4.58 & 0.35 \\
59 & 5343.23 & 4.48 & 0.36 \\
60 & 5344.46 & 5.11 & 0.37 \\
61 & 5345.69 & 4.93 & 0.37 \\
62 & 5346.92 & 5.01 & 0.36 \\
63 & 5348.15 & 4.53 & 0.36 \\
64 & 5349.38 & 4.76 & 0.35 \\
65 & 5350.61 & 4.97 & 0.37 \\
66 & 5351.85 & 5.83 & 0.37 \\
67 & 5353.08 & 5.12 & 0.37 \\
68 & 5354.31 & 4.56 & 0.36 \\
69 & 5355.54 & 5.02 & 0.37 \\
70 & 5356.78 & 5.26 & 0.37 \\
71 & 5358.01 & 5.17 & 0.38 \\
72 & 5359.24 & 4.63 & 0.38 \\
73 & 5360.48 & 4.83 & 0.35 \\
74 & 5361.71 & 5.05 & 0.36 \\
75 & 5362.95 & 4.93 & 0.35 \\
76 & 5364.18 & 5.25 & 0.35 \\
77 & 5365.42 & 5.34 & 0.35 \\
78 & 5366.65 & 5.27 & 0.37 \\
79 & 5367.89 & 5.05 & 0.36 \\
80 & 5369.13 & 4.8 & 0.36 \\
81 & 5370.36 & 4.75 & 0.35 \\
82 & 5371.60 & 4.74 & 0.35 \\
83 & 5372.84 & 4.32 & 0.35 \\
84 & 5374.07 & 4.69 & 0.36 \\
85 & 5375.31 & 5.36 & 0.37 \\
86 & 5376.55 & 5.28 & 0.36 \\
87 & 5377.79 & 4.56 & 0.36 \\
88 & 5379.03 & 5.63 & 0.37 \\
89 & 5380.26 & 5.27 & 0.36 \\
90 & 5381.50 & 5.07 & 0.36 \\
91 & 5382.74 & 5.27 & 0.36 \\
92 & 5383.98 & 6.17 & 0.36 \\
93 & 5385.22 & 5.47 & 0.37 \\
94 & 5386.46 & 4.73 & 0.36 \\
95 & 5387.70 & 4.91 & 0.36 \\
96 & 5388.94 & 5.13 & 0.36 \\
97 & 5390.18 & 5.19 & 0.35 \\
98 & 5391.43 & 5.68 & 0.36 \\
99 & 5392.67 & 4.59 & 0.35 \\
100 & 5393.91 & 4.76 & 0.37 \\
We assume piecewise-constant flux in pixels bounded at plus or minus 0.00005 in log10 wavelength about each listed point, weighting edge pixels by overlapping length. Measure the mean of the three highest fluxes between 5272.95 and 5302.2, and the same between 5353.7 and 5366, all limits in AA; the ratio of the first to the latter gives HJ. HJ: 1.01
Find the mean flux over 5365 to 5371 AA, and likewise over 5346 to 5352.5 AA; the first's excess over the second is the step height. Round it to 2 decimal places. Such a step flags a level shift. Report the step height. 0.02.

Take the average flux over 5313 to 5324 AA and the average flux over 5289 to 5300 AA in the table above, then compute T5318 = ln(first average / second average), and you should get -0.05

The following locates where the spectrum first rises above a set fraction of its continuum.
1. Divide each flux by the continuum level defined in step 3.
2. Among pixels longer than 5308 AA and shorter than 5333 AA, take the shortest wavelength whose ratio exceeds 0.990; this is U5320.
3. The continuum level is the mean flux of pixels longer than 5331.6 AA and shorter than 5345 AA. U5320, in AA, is 5312.56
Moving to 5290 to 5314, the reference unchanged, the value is 5290.58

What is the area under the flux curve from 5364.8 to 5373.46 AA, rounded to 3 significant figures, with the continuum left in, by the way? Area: 42.4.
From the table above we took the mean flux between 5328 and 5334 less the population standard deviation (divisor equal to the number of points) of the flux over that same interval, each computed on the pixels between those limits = 4.83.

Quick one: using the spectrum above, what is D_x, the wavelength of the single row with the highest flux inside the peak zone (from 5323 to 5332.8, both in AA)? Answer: 5324.80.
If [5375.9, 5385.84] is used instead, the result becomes 5383.98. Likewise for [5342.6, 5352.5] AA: 5351.85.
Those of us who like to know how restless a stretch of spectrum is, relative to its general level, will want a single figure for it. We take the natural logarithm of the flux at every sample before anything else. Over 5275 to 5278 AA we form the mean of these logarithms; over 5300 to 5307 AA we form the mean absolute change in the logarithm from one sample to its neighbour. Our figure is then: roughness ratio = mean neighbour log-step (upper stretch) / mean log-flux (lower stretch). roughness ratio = 0.033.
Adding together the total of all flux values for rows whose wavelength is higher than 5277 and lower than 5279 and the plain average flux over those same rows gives 14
